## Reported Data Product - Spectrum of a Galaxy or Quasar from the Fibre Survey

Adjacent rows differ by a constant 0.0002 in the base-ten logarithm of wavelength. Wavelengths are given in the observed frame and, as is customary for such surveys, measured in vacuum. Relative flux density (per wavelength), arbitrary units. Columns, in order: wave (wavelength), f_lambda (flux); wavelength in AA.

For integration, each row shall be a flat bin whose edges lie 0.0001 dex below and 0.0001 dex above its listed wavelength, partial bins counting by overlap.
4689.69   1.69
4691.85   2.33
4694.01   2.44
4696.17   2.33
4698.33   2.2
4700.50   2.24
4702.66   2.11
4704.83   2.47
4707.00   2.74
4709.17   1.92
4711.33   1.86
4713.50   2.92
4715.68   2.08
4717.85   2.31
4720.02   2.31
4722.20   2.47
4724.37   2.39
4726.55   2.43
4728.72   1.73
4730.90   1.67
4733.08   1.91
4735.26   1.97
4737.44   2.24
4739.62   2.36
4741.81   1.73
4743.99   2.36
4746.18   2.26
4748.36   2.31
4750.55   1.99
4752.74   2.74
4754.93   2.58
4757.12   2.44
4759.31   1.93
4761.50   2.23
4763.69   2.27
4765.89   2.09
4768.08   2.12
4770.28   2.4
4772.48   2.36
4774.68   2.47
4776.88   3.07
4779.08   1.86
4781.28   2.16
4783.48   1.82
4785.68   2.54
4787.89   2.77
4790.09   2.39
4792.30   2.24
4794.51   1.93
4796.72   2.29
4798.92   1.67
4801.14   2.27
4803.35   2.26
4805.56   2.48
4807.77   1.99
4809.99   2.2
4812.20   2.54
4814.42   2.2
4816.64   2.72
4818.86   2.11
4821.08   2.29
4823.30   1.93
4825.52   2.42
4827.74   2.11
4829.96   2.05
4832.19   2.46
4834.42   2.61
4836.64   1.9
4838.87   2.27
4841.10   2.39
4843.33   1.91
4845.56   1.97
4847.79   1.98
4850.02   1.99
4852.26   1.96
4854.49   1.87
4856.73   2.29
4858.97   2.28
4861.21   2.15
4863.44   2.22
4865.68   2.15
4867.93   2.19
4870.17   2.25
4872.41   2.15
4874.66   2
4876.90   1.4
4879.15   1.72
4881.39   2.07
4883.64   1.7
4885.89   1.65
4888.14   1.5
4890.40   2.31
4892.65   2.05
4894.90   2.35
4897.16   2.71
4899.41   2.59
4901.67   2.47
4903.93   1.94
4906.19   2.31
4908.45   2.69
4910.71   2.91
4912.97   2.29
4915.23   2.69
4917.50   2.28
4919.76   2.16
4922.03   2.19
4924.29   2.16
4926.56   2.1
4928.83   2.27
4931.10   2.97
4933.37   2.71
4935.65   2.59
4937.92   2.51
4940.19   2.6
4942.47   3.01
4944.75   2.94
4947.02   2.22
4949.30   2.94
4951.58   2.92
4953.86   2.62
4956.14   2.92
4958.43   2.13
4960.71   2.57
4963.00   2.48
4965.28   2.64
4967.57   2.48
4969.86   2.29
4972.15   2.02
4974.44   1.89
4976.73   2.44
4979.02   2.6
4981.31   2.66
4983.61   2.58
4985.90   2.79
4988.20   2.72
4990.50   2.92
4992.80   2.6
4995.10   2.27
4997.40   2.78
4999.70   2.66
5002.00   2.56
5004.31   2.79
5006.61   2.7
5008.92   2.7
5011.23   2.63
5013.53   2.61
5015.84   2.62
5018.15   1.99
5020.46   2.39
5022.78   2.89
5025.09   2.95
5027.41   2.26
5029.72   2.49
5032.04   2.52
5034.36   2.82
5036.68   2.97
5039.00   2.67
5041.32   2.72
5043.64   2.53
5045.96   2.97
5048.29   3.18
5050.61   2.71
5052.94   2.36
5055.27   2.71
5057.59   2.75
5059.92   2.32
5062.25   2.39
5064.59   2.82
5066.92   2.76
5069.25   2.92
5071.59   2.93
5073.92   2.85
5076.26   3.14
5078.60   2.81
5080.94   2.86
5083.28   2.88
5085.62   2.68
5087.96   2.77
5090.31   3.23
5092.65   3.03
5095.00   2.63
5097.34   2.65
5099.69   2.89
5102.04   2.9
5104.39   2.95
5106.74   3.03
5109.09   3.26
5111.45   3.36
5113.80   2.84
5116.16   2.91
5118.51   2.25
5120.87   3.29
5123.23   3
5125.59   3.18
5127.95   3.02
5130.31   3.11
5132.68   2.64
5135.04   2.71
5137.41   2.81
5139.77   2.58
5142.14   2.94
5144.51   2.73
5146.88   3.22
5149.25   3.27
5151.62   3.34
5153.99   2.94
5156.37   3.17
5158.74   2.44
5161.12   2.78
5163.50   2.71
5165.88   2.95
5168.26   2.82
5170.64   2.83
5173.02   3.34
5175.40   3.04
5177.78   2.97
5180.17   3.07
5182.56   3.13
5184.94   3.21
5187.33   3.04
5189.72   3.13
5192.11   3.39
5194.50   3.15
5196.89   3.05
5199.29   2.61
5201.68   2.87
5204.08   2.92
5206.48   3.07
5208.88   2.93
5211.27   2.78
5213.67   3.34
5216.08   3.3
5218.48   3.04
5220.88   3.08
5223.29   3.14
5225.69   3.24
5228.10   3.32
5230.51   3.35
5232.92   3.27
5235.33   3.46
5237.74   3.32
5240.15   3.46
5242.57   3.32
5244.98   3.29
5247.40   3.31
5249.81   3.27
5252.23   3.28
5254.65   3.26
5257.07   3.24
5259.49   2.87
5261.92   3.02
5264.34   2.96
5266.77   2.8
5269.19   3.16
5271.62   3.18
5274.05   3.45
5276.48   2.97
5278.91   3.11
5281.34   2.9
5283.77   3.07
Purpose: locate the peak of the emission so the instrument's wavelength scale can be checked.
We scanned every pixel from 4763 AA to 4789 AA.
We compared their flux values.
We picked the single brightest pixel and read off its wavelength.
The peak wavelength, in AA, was 4776.88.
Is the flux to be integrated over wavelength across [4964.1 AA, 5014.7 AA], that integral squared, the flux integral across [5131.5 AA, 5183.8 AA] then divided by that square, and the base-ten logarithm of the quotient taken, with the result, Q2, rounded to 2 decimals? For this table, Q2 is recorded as -2.04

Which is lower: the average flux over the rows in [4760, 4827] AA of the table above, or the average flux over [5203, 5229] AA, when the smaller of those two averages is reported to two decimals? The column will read 2.27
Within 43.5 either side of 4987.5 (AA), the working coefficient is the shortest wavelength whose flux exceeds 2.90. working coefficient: 4944.75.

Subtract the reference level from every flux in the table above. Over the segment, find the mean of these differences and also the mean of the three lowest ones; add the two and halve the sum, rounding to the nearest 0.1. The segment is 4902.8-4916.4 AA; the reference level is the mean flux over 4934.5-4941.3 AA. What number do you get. -0.2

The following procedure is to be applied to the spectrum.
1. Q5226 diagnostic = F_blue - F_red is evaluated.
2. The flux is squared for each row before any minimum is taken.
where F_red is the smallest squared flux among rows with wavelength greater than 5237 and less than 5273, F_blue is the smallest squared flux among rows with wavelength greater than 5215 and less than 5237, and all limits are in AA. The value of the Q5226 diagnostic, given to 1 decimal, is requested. 1.4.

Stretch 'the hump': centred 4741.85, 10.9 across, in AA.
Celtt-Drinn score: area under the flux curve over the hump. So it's 23.9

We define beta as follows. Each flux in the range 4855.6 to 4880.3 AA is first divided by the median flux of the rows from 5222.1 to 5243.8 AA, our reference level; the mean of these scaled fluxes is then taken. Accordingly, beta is 0.624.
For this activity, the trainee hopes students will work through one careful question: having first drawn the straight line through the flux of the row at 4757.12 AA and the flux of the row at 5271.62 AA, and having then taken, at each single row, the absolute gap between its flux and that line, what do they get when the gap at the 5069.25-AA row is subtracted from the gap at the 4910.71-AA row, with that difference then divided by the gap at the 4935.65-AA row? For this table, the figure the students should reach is 2.0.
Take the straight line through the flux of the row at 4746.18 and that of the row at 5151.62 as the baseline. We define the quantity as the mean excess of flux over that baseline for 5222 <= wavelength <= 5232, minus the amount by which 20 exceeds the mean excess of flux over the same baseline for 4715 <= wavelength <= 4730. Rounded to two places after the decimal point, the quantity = -20.23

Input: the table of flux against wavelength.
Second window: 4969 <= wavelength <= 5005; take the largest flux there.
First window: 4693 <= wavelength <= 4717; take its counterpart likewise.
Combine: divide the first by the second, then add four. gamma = 5.00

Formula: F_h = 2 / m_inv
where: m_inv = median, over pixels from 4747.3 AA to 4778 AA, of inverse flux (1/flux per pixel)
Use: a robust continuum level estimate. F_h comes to 4.7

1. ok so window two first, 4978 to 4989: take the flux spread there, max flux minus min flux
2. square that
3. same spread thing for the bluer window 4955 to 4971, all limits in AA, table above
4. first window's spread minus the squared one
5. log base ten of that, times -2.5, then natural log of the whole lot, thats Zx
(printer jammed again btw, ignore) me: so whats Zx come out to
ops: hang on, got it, -1.1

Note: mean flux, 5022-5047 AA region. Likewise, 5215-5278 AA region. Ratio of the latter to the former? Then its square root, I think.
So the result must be 1.09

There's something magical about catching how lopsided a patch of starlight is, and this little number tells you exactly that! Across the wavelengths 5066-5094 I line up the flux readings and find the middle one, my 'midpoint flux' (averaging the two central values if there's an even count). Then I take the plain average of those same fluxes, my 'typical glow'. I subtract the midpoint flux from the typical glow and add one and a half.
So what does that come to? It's 1.53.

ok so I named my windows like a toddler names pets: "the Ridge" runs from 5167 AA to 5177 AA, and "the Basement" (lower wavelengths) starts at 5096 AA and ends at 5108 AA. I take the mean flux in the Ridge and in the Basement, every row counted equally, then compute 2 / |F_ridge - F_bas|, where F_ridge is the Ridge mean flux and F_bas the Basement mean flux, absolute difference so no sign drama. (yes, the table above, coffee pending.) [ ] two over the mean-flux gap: 16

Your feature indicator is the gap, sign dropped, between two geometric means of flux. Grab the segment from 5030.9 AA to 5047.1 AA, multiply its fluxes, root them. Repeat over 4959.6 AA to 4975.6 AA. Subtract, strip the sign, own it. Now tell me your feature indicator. 0.4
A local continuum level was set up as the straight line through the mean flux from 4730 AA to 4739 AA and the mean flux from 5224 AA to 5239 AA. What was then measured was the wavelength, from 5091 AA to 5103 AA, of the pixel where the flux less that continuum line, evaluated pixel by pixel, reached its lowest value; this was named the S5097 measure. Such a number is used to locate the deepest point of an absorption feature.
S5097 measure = 5095.00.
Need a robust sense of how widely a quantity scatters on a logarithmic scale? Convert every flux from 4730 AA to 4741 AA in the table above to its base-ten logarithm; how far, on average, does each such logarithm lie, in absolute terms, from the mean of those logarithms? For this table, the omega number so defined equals 0.05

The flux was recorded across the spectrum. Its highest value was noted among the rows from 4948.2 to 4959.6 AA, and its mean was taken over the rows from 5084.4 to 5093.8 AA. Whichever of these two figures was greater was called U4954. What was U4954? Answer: 2.9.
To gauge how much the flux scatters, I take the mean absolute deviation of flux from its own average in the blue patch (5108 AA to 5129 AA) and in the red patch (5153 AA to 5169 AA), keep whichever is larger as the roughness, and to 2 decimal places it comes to 0.23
